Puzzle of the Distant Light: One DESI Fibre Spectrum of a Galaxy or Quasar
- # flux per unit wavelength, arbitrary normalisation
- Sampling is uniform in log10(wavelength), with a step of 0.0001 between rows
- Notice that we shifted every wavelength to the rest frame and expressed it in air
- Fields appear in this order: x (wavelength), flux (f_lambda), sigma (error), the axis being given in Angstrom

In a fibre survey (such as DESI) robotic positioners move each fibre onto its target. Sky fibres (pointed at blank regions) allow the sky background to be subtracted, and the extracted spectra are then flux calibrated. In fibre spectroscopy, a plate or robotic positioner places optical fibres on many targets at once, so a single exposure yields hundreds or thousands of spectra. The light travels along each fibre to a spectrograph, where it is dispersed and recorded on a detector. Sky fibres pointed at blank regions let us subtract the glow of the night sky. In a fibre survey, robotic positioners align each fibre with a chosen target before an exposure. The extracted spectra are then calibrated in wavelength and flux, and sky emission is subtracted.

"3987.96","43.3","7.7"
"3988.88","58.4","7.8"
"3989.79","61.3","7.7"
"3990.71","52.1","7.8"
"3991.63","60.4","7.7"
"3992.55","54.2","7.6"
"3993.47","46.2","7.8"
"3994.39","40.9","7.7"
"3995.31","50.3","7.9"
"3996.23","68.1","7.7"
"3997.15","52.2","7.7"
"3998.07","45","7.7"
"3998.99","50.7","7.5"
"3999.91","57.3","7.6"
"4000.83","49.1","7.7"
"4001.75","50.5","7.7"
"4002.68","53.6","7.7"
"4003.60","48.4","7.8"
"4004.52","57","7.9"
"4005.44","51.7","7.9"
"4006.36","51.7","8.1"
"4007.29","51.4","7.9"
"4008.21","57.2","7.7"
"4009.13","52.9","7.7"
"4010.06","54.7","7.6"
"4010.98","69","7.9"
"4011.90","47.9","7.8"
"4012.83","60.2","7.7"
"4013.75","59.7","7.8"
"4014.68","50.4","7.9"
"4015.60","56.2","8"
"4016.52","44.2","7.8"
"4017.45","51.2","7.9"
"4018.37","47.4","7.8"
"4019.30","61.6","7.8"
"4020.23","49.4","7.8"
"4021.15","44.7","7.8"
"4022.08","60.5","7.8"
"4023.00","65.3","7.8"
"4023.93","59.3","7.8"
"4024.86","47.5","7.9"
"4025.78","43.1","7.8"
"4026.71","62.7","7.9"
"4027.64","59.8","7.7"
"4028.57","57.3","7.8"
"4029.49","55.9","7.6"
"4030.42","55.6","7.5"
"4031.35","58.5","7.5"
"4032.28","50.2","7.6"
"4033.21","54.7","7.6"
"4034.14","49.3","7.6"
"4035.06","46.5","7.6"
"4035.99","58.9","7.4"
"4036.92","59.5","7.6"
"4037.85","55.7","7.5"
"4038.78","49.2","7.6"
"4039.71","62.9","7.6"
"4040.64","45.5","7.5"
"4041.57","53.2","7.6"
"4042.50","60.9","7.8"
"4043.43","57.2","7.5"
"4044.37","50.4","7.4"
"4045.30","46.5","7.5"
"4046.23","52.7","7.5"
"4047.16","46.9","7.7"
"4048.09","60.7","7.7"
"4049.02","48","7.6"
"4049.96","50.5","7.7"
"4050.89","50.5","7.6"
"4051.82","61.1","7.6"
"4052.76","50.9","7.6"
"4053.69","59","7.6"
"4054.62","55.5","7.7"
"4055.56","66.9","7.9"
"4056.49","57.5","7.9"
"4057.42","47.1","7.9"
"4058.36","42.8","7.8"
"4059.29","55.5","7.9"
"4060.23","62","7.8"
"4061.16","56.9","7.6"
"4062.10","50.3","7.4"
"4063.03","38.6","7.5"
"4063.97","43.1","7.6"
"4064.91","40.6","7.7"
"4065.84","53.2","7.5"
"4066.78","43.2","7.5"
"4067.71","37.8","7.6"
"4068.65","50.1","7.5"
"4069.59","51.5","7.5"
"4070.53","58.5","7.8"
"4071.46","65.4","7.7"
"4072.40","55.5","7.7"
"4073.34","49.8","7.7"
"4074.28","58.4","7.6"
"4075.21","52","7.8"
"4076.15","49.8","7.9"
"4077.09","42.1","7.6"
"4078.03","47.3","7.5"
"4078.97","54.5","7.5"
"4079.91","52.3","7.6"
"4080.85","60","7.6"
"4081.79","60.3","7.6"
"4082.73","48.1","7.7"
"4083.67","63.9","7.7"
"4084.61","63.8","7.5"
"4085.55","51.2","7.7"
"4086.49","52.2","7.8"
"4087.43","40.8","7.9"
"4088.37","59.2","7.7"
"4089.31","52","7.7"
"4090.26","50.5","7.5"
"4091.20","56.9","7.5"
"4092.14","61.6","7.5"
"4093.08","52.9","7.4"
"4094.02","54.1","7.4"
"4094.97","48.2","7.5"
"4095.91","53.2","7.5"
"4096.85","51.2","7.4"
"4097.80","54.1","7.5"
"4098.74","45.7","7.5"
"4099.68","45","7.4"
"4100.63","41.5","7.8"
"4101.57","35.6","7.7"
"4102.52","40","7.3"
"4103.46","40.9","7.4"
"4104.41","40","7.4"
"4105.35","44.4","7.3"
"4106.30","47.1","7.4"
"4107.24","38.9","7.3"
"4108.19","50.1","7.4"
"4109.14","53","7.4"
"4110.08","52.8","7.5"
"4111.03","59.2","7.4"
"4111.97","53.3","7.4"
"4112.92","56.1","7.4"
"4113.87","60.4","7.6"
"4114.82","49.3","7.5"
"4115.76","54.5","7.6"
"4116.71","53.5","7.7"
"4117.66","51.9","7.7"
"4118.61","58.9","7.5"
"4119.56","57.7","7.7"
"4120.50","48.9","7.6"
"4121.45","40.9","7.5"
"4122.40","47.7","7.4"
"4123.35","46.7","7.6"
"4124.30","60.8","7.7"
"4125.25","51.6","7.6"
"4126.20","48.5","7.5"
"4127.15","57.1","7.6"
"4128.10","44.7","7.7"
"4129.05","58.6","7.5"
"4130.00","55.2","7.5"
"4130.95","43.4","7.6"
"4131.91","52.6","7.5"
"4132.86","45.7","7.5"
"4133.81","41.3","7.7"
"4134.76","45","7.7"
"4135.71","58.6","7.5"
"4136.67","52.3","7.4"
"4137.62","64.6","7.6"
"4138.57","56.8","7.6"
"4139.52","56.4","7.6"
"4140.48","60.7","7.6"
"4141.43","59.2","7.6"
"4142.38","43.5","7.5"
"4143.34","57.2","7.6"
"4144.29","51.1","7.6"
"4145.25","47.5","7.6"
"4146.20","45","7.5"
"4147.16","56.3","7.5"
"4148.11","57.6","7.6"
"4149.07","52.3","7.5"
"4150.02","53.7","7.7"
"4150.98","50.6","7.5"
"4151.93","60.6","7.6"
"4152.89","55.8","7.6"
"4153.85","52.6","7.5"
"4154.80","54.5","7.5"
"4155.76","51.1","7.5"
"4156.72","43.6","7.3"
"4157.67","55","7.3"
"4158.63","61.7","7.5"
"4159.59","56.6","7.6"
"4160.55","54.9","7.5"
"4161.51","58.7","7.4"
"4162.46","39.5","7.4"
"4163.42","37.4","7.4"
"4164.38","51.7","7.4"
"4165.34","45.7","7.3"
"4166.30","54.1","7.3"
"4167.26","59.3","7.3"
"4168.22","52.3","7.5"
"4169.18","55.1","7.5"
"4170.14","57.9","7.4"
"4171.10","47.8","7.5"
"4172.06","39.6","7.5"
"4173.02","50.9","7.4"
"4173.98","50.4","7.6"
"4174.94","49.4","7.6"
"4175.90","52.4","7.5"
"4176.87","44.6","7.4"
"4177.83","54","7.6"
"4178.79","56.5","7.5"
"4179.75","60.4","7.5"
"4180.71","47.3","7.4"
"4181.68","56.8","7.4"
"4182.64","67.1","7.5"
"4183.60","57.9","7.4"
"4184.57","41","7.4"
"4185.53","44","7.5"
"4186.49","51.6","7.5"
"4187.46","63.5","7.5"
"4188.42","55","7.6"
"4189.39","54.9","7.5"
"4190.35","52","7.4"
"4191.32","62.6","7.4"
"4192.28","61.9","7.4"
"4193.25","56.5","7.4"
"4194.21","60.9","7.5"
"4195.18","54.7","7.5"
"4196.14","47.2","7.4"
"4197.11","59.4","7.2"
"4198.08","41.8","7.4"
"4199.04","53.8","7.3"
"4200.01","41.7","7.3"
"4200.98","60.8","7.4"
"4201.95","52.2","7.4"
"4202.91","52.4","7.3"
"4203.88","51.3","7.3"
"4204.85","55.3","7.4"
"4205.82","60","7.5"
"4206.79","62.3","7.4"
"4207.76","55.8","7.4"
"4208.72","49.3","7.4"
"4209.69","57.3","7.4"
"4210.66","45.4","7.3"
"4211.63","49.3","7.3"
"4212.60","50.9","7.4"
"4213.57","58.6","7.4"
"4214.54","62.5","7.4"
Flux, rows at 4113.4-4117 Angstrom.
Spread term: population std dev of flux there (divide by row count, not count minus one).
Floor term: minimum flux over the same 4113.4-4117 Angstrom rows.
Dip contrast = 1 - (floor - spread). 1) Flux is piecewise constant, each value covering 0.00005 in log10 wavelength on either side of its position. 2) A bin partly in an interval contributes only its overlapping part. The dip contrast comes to -44.3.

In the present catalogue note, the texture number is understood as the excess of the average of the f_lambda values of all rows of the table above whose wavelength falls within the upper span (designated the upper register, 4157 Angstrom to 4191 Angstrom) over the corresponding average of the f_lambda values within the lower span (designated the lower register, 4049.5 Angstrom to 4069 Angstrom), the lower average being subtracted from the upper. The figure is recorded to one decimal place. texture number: 1.4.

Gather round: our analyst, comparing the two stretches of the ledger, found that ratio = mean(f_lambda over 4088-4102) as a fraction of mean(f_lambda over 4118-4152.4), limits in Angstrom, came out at 0.97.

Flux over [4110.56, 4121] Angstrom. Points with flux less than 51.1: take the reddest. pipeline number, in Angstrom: 4120.50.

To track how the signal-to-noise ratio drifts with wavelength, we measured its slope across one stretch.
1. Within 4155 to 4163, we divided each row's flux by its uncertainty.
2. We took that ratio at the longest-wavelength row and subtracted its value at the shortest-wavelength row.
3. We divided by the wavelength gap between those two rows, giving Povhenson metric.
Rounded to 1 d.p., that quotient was -0.2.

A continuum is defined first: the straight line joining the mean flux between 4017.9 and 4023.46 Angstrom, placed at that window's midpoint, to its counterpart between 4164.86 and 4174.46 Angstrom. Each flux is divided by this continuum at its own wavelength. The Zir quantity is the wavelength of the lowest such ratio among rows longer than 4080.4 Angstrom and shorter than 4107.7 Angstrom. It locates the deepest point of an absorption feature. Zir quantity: 4101.57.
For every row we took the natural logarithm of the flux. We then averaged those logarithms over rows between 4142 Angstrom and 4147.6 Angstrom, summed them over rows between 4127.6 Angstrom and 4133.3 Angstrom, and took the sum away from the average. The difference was -19.5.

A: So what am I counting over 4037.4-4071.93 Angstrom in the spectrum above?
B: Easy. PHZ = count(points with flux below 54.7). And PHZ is 22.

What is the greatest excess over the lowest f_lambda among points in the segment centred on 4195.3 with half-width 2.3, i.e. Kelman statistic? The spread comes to 14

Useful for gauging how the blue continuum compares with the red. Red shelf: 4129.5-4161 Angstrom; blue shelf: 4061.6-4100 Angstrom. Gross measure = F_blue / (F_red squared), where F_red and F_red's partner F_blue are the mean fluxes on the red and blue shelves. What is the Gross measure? 0.0183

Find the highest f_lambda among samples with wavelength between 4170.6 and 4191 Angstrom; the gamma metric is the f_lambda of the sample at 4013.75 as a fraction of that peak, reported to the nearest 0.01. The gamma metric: 0.89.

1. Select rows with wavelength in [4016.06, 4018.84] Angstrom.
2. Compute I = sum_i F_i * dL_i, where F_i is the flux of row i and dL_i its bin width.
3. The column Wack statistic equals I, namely 132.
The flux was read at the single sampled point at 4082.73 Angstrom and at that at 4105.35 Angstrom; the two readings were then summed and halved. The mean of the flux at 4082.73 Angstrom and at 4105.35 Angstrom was 46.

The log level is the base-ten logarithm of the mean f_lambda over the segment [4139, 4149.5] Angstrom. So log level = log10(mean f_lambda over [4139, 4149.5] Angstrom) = 1.727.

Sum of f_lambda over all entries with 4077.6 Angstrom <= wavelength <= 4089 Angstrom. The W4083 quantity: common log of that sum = 2.815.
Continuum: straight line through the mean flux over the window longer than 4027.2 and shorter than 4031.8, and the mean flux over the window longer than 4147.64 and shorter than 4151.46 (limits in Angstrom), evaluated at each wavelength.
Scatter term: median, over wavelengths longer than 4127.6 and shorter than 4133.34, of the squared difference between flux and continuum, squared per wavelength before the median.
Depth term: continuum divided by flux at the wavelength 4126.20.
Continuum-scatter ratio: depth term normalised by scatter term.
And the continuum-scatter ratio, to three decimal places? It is 0.025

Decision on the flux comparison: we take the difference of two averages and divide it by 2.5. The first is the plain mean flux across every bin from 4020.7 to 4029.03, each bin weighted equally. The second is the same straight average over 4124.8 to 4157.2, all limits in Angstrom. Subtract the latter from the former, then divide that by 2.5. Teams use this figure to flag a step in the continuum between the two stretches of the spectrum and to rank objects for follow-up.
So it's 1.2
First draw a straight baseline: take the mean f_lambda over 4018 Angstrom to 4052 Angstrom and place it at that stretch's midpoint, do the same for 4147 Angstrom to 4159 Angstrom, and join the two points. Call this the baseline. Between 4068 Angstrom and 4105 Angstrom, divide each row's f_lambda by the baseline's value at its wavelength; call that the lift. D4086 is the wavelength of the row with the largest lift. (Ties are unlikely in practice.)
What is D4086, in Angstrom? 4071.46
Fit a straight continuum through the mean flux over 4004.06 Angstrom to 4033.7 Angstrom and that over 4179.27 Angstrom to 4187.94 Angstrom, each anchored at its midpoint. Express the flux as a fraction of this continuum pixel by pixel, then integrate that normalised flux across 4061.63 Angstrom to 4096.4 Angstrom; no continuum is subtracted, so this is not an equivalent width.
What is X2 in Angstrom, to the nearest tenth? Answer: 33.1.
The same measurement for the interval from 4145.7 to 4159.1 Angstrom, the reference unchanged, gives 13.2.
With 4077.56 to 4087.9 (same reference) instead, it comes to 10.2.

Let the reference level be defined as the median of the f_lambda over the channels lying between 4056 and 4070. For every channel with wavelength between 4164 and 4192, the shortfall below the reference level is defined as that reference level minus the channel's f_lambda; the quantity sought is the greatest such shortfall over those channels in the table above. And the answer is 10.5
